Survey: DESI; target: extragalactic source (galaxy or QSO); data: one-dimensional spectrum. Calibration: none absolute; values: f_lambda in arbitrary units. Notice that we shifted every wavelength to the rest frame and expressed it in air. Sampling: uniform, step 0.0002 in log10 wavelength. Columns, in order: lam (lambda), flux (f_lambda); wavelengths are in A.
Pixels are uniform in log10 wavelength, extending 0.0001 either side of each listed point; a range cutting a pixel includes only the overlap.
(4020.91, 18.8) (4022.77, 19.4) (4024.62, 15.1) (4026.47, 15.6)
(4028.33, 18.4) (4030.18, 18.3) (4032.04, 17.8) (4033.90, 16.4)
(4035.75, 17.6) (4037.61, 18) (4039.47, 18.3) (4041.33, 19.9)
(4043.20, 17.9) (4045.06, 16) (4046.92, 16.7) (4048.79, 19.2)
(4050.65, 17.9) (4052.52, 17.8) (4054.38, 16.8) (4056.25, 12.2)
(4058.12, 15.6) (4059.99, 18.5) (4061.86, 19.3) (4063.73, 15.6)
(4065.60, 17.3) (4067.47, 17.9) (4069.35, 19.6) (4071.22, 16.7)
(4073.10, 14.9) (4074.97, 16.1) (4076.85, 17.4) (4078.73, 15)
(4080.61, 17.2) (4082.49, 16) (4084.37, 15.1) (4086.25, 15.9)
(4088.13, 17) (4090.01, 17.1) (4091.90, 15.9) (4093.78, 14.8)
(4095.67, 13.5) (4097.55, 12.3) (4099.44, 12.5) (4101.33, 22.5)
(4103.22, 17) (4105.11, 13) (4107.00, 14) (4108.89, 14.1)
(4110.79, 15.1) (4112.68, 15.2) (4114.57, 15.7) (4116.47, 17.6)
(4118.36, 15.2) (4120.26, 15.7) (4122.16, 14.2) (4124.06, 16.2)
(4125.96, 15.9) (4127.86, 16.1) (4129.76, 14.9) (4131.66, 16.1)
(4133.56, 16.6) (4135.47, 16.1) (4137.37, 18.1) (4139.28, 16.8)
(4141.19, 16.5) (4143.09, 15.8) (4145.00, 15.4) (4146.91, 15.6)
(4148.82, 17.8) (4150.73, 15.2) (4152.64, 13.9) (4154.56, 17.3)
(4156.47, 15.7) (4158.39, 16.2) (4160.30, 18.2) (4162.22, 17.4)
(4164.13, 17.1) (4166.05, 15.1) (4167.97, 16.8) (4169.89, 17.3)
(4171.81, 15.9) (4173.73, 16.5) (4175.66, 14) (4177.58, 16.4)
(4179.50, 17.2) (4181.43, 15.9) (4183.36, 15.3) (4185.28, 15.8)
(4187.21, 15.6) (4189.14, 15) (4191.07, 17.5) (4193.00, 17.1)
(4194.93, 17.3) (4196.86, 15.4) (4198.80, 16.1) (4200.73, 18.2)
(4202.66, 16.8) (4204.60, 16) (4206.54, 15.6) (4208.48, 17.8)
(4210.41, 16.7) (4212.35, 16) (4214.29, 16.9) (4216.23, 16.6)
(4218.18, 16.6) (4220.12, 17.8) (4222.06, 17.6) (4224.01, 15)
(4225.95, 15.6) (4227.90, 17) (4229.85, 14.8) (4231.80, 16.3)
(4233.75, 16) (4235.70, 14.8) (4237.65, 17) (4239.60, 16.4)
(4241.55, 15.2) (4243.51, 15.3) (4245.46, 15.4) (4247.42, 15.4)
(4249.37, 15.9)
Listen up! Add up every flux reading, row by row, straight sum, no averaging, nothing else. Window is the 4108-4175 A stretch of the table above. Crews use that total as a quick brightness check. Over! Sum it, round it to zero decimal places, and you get 563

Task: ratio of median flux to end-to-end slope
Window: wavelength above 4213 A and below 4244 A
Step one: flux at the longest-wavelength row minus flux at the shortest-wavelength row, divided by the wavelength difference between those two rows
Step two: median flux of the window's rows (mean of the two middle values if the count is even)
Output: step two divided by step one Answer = -299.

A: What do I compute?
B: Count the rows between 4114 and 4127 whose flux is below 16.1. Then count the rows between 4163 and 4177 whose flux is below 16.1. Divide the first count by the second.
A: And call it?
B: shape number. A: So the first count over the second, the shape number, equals 1.7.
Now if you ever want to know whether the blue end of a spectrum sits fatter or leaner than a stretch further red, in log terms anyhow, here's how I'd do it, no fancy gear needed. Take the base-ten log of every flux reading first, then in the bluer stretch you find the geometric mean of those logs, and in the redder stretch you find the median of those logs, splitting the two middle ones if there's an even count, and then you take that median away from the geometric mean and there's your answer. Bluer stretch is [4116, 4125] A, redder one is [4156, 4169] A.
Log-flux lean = -0.03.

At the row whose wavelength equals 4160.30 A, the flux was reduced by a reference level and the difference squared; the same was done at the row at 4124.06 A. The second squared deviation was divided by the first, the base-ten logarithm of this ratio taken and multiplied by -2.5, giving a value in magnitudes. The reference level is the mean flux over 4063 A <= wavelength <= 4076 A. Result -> 1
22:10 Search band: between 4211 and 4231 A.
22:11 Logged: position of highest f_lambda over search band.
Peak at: 4220.12 A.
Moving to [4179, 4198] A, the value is 4191.07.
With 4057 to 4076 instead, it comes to 4069.35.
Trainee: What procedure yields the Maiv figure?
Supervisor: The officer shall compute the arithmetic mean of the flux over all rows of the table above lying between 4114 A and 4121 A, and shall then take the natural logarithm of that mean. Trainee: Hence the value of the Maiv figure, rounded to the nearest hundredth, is 2.78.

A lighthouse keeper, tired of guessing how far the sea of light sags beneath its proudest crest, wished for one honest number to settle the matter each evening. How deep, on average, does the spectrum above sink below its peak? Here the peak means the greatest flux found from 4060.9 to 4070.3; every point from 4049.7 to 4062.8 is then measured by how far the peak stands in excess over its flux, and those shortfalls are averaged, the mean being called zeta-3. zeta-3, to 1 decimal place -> 2.7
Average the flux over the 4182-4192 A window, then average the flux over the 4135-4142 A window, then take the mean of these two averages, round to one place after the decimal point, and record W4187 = 16.4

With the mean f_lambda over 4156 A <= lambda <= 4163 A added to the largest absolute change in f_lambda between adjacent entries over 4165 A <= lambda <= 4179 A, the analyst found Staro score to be 19.4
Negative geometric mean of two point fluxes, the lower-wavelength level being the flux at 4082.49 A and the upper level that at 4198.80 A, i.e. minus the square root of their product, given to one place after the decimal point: -16.0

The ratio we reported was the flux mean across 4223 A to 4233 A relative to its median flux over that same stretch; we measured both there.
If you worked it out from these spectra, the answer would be 1.009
